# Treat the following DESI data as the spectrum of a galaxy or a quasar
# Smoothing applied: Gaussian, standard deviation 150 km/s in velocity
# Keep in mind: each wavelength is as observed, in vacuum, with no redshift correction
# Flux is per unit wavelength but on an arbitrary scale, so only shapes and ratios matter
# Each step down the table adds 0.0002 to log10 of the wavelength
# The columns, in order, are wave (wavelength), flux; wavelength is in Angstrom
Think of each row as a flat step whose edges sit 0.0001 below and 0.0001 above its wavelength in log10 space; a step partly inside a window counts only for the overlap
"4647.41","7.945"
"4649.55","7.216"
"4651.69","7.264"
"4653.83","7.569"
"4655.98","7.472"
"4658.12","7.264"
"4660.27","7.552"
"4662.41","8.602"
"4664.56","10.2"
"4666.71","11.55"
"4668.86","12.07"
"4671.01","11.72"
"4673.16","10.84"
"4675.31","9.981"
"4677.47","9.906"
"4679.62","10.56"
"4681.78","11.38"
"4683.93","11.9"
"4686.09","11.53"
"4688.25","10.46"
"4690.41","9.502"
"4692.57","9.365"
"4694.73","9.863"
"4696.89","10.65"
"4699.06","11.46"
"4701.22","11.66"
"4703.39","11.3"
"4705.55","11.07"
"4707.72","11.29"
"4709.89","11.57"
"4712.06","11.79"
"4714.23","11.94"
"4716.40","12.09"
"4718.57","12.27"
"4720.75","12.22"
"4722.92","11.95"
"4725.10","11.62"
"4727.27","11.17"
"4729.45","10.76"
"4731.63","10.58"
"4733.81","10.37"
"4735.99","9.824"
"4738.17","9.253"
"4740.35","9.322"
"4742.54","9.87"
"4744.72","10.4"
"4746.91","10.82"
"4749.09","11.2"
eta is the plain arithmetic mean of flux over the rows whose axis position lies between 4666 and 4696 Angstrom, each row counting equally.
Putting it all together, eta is 10.8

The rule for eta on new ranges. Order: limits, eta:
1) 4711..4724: 12.0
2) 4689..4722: 11.2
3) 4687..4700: 10.2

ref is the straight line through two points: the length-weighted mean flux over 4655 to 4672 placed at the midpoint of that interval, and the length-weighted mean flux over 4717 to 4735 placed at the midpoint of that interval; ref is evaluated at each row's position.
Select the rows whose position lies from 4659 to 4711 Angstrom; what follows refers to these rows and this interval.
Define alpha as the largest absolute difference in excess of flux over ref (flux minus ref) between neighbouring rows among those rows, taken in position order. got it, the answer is 1.5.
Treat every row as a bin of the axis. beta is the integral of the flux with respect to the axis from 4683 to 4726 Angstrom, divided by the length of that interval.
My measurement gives 11.3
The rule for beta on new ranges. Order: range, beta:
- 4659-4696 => 10.4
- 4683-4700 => 10.6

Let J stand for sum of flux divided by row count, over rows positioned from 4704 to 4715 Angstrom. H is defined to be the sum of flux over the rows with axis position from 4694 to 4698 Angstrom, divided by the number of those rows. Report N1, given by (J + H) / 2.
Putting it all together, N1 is 10.9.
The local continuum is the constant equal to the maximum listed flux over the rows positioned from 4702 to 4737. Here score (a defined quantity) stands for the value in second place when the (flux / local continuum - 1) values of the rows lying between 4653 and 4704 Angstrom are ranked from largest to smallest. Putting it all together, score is -0.030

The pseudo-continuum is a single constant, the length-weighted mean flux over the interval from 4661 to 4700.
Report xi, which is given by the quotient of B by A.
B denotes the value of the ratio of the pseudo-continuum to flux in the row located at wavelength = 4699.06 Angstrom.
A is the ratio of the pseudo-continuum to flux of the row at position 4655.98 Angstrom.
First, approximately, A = 1.42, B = 0.93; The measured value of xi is 0.7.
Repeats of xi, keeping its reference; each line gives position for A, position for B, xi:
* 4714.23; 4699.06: 1.0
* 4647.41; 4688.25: 0.8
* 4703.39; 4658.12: 1.6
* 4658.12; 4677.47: 0.7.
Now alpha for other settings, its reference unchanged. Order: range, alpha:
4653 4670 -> 1.5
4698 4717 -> 0.4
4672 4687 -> 0.9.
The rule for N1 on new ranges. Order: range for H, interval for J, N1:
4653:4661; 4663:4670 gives 9.4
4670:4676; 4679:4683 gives 10.9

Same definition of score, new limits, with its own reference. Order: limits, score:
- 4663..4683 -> -0.045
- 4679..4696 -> -0.060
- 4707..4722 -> -0.004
